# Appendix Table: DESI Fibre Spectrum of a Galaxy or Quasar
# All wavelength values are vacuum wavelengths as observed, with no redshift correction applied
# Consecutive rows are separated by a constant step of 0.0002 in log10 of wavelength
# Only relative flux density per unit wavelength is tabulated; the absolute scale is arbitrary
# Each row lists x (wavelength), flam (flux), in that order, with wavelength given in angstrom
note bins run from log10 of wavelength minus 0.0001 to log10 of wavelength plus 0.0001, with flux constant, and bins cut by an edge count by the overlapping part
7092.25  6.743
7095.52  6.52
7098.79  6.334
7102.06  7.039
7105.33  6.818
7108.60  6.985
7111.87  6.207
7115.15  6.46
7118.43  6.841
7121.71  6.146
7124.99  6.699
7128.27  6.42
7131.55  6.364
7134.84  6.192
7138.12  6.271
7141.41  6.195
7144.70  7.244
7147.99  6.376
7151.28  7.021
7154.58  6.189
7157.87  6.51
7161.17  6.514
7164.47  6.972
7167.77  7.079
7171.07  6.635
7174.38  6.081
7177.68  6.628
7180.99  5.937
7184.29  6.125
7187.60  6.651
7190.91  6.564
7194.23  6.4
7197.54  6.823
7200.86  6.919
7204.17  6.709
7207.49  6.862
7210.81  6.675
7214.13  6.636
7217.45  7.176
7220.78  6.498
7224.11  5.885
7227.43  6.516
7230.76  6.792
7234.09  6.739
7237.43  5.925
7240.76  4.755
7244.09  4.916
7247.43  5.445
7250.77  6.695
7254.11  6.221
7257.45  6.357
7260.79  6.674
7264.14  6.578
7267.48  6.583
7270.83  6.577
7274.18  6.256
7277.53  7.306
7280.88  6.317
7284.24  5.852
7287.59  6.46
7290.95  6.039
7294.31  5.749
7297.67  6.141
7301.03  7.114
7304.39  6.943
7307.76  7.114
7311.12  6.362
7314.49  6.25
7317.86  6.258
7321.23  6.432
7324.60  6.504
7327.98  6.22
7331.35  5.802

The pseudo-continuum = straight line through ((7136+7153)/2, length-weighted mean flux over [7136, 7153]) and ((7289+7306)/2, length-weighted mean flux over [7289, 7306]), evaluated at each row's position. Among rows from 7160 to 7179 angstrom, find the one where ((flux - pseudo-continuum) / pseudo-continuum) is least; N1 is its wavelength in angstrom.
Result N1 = 7174.38 angstrom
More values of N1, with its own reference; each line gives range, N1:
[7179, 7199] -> 7180.99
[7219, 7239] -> 7224.11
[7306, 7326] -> 7314.49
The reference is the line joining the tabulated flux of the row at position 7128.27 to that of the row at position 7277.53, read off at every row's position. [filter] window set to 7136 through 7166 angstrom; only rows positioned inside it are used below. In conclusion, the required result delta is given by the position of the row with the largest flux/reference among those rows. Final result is 7144.70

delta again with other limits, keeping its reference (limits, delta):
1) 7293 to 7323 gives 7301.03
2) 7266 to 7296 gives 7277.53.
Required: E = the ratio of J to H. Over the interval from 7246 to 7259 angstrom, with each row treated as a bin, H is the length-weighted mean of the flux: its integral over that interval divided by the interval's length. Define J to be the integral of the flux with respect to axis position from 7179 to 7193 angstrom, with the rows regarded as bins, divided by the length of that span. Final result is 1.022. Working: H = 6.19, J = 6.3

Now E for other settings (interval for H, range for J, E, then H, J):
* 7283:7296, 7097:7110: 1.126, 6.03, 6.8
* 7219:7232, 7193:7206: 1.049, 6.42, 6.7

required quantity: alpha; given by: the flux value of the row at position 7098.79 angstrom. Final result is 6.334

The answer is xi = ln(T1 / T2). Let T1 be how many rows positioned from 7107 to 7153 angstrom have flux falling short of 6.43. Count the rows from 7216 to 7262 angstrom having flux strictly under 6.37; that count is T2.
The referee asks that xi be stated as 0.1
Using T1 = 8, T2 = 7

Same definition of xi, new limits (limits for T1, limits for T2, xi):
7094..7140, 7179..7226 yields 0.8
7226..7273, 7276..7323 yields -0.3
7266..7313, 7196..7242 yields 0.8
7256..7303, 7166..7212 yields 0.8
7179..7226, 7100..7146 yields -0.4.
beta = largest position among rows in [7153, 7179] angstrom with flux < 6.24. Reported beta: 7174.38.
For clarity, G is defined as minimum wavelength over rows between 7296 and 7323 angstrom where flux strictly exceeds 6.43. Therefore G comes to 7301.03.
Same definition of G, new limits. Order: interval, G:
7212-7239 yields 7214.13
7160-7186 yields 7161.17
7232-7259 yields 7234.09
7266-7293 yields 7267.48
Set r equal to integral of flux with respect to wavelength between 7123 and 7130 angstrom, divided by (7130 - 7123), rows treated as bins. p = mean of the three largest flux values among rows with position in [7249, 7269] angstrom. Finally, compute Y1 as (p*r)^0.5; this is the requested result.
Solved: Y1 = 6.60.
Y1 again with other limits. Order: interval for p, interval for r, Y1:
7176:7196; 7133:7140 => 6.42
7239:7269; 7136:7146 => 6.59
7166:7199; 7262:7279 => 6.75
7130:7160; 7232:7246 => 6.24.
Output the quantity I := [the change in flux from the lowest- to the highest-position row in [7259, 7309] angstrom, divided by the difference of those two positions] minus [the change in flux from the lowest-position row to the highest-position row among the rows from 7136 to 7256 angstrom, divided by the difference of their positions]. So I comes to 0.010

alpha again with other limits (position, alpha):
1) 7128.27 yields 6.42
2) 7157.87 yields 6.51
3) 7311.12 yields 6.362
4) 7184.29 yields 6.125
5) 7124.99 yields 6.699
